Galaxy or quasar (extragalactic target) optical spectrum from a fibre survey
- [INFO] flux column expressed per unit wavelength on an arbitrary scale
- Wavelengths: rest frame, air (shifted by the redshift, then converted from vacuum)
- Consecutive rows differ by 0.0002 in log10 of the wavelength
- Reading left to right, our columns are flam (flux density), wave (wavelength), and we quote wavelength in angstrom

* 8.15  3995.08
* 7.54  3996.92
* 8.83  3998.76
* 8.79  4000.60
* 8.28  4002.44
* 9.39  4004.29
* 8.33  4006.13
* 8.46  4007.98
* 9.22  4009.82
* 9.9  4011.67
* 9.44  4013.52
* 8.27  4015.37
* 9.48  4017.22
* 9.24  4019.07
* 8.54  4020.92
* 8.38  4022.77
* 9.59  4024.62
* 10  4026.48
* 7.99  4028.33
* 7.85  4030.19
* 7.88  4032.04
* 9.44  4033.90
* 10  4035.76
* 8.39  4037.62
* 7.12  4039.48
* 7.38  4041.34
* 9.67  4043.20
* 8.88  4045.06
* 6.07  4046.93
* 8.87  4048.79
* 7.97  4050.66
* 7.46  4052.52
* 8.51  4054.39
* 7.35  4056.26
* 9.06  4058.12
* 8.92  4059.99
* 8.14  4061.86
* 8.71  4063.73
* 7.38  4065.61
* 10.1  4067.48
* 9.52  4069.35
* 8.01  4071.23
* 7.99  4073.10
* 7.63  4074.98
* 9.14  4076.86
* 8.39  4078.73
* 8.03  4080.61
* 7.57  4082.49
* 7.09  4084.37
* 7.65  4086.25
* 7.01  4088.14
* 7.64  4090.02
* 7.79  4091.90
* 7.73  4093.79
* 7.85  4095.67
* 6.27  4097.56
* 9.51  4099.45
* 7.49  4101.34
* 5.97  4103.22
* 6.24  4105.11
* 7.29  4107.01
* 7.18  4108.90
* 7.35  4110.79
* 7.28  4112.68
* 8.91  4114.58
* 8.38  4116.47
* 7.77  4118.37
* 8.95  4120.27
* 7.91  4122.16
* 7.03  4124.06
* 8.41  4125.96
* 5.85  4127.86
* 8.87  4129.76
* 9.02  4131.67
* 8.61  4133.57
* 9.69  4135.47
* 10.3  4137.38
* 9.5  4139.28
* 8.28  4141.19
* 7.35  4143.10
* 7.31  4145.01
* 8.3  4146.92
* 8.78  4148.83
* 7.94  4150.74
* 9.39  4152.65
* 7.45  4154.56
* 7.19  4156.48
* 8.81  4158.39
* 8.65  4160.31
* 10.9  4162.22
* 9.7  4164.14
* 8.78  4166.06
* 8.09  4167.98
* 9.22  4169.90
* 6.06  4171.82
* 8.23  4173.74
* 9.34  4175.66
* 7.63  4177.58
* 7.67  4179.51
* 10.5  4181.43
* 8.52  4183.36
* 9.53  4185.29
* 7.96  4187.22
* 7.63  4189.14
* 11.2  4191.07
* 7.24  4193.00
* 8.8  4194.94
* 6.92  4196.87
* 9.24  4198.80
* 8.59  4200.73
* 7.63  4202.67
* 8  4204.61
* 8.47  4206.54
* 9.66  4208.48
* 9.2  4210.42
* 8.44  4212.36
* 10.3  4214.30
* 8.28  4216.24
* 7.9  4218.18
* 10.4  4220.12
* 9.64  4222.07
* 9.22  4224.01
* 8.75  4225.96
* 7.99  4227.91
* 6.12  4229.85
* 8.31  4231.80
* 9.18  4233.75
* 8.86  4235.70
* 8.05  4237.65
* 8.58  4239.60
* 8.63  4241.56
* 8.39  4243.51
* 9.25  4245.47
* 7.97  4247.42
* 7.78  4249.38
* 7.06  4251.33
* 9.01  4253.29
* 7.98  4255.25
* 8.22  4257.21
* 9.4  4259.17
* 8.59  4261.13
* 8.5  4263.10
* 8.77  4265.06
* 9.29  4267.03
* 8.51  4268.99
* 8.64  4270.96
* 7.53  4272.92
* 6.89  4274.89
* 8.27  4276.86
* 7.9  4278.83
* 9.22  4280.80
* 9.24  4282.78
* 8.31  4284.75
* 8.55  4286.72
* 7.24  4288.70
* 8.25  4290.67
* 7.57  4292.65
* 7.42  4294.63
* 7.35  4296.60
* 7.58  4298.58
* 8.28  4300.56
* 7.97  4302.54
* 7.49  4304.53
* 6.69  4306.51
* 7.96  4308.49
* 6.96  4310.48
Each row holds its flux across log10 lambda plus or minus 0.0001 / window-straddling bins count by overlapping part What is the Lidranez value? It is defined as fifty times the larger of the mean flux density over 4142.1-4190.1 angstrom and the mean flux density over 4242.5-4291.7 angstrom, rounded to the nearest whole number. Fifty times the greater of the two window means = 422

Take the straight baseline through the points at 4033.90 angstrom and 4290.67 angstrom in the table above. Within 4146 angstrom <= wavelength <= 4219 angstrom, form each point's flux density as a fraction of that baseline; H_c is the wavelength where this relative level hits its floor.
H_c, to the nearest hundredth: 4171.82 angstrom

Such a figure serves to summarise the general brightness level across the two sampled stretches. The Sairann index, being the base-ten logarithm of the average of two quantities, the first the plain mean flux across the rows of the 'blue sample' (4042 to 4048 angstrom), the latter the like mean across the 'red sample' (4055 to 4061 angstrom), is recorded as 0.920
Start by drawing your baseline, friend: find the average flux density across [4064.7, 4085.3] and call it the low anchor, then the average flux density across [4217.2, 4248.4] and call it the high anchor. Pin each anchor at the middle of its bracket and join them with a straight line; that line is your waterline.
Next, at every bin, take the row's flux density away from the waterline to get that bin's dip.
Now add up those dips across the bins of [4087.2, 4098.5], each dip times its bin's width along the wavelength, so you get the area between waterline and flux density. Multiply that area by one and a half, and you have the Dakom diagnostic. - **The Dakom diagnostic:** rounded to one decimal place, 15.5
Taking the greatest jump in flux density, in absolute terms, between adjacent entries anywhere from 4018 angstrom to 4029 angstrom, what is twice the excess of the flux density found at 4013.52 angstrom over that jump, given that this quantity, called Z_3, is 15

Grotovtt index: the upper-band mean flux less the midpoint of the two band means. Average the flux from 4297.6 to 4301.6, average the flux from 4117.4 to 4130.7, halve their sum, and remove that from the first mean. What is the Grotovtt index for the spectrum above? 0.1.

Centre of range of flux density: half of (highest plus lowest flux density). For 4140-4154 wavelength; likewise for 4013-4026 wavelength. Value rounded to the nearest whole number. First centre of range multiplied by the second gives 75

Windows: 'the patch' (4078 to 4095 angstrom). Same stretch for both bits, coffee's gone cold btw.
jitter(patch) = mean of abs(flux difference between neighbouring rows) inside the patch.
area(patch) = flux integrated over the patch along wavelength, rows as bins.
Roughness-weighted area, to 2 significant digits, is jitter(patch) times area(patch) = 54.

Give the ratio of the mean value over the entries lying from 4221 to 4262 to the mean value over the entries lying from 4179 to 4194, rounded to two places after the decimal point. 0.96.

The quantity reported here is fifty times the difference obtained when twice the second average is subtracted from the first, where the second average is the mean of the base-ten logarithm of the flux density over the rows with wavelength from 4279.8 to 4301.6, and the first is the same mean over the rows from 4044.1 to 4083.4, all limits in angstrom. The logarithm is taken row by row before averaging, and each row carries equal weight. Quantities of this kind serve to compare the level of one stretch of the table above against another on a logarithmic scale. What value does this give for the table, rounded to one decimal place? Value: -44.9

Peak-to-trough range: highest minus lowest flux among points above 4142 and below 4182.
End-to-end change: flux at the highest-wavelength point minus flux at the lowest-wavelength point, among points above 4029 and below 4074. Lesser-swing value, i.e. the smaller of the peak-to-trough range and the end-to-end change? 0.1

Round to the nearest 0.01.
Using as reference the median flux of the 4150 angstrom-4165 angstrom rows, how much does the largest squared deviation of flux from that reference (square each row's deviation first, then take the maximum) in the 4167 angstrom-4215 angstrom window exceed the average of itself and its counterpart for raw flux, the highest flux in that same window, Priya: -2.04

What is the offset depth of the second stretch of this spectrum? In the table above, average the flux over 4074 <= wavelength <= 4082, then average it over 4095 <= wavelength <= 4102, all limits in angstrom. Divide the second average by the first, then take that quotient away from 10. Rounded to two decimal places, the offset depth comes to 9.06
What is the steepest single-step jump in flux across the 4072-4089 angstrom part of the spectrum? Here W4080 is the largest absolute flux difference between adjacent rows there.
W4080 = 1.5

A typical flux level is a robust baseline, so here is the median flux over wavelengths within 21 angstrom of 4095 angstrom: 7.60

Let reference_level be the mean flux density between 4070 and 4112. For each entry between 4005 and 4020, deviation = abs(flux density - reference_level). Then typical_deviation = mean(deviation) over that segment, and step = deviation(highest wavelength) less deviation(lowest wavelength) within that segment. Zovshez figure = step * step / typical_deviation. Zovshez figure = 0.6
